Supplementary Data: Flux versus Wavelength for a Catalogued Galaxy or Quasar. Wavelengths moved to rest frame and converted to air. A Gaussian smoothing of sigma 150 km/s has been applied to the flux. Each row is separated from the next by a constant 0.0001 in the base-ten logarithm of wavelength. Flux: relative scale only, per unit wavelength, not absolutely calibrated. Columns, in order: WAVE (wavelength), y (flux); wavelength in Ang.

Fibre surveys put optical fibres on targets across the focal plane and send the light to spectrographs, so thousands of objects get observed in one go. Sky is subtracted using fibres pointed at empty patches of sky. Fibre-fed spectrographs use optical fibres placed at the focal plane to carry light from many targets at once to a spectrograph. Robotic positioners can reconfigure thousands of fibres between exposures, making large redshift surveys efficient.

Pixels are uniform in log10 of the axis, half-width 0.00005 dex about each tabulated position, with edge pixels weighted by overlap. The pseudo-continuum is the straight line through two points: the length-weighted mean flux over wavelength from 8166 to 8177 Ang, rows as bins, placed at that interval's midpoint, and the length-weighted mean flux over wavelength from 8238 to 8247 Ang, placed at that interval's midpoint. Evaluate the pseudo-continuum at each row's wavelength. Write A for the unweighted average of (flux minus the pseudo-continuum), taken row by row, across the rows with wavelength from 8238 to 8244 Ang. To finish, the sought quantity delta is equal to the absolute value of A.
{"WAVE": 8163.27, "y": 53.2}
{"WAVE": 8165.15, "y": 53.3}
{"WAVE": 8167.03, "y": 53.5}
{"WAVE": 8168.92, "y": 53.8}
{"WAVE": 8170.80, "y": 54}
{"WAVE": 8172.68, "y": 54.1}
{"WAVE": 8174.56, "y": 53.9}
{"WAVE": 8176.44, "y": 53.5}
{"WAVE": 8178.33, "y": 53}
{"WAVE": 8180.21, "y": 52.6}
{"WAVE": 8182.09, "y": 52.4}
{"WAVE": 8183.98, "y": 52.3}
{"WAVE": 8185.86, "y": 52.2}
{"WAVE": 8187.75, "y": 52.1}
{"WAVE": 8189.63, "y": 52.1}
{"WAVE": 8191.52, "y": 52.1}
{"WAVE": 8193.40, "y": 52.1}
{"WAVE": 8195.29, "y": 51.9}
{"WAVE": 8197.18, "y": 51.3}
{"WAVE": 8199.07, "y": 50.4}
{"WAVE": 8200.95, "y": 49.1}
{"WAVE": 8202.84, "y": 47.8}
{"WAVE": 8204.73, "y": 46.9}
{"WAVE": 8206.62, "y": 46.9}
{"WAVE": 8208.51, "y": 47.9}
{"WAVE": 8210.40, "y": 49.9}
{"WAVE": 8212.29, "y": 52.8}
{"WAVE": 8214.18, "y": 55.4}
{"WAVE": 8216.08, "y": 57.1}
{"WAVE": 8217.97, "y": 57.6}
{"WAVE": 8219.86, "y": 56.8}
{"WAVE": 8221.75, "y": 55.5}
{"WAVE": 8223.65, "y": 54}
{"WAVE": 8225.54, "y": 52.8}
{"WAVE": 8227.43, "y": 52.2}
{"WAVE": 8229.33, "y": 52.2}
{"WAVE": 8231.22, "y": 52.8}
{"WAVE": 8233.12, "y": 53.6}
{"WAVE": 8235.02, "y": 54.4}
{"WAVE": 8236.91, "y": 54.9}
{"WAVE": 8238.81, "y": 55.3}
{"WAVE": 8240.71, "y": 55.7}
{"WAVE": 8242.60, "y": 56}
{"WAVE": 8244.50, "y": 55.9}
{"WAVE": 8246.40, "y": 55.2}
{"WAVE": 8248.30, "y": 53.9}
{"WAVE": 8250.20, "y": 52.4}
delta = 0.1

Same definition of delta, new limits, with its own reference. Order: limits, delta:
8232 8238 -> 1.2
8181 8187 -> 1.8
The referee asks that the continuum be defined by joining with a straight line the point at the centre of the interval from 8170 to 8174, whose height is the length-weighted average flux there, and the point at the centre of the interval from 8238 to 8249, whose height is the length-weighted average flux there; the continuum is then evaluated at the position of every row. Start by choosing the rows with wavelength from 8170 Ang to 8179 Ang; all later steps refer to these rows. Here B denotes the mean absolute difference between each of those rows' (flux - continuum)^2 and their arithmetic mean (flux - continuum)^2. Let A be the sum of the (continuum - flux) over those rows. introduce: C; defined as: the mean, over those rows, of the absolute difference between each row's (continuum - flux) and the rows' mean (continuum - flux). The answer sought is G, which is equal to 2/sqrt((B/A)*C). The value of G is 7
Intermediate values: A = 2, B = 0.4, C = 0.4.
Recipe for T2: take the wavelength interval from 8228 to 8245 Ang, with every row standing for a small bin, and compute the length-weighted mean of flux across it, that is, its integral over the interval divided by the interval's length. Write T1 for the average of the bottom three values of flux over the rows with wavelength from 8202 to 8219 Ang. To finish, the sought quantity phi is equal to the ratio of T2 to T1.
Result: 1.15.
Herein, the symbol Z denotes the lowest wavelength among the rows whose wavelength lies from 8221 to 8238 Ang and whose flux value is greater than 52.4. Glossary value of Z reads 8221.75 Ang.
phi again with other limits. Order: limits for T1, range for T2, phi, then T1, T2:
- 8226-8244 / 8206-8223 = 1.02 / 52.4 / 53.4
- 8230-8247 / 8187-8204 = 0.95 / 53.6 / 50.9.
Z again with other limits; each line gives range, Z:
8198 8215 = 8212.29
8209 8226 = 8212.29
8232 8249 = 8233.12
